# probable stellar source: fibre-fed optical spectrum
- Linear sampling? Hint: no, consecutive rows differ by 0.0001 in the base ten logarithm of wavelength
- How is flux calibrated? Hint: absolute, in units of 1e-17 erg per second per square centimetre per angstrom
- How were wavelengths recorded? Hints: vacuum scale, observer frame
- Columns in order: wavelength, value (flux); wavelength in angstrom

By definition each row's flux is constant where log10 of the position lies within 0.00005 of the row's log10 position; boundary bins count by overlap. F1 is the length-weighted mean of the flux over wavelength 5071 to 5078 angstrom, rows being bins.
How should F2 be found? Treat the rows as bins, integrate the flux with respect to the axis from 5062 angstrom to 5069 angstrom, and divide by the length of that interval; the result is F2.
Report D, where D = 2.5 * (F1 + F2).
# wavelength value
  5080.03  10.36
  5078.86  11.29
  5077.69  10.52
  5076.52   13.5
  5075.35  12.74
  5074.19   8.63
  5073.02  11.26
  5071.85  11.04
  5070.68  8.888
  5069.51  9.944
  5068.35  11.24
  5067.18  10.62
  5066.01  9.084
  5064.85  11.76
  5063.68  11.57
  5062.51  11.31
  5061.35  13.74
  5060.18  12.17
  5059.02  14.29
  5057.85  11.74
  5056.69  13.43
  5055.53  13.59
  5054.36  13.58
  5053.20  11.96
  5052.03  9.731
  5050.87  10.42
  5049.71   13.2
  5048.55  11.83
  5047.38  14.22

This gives 55.3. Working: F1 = 11.2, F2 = 10.9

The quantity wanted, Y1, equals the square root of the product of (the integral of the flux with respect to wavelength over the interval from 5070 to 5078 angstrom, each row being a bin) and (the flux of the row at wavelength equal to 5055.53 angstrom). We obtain 34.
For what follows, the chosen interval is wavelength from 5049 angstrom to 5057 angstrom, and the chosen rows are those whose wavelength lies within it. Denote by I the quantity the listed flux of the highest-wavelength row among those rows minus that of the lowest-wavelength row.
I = 0.2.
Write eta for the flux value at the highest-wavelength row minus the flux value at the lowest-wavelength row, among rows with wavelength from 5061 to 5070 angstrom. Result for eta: -3.8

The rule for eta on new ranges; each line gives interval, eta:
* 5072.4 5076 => 1.5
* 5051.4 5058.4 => 2.0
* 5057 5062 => 2.0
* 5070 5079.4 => 2.4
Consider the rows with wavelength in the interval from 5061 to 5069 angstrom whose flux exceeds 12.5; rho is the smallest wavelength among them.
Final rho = 5061.35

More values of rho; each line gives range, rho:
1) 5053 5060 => 5054.36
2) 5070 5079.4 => 5075.35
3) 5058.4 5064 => 5059.02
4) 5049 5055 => 5049.71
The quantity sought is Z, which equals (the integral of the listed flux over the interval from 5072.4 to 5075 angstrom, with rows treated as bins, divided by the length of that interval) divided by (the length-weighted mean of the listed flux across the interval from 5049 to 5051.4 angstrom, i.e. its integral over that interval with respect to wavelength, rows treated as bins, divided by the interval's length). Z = 0.9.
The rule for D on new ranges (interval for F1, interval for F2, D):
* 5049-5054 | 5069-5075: 53.8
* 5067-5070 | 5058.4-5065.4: 57.7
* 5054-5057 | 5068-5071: 58.9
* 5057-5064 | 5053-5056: 64.2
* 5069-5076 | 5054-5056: 60.0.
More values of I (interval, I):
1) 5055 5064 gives -2.0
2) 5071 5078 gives -0.5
